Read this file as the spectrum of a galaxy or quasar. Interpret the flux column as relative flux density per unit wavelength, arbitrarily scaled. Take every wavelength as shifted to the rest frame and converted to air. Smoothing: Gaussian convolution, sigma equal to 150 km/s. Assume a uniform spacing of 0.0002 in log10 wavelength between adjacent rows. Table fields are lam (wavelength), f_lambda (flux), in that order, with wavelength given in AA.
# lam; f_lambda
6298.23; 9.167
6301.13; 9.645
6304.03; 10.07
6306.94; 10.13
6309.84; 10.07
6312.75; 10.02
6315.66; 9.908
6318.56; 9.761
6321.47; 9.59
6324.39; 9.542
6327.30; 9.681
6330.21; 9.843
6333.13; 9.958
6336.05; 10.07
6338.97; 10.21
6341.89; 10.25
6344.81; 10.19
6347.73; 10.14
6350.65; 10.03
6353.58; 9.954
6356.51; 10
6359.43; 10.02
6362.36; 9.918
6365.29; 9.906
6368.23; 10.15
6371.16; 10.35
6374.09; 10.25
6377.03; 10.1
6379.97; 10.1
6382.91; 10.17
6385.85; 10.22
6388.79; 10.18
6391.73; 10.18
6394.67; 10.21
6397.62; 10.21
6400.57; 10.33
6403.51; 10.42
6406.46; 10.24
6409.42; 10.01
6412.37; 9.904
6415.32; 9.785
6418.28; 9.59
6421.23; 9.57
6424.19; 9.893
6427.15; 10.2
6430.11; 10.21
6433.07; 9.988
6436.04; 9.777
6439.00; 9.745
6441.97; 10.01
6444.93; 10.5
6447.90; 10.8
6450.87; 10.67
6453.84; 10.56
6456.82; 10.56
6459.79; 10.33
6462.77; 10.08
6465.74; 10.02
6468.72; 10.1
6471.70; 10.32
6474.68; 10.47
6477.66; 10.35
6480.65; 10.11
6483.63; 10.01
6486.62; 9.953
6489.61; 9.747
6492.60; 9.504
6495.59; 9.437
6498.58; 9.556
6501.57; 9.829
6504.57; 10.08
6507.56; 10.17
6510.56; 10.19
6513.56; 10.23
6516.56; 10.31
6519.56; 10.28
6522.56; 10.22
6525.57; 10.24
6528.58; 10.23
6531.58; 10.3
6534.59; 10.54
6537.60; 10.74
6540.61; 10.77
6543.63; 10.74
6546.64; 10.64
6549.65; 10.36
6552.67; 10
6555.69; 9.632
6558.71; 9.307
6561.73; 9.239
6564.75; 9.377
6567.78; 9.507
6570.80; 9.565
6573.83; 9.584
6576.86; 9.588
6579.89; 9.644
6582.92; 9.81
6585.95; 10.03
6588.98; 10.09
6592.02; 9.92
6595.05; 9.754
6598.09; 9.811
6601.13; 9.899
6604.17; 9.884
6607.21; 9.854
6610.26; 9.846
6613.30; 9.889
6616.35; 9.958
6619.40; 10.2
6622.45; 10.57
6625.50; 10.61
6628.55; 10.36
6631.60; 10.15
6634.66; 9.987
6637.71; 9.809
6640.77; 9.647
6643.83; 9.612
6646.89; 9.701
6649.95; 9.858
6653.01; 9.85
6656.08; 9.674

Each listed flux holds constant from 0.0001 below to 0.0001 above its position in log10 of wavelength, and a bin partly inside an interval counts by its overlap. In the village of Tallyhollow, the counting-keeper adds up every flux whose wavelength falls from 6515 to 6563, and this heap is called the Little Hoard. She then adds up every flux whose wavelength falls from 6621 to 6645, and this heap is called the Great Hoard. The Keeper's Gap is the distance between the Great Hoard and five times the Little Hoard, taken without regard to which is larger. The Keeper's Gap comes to 737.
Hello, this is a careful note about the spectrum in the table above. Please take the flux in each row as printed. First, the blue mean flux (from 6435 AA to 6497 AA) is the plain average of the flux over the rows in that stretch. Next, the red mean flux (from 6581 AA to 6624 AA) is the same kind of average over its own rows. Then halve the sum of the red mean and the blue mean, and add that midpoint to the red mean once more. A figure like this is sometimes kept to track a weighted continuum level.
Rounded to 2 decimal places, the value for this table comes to 20.02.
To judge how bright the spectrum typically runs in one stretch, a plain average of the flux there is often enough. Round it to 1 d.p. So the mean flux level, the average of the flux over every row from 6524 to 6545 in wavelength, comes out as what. 10.5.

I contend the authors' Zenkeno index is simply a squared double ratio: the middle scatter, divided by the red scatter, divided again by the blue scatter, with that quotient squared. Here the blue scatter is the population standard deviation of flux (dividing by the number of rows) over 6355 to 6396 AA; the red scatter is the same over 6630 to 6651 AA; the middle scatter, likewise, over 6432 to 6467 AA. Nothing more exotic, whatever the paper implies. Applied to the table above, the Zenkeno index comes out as 246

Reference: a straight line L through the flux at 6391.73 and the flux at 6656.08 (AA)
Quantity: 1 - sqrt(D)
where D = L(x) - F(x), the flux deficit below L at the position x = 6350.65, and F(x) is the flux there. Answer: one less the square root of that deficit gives 0.52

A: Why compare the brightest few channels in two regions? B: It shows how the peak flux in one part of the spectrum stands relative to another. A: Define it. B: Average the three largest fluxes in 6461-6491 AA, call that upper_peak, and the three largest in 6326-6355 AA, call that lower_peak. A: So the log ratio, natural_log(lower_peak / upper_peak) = -0.016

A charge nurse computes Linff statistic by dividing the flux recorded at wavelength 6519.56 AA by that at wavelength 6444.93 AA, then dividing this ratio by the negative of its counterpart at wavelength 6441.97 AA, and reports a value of -0.098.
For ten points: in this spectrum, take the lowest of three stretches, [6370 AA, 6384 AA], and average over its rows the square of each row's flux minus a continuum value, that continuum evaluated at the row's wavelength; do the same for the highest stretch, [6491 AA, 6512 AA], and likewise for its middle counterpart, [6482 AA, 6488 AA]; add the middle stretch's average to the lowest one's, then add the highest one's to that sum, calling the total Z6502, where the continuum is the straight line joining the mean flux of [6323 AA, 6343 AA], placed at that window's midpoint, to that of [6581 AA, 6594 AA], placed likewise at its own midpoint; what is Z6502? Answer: 0.2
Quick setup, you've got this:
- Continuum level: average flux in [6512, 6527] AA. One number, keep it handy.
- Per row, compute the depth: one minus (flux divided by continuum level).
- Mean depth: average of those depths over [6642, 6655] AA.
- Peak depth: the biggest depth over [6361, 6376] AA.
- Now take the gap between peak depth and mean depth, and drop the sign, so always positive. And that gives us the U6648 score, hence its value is 0.015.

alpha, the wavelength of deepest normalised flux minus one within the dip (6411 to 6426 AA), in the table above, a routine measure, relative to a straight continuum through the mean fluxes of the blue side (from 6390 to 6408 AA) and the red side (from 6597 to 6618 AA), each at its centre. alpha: 6421.23 AA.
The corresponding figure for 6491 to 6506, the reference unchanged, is 6495.59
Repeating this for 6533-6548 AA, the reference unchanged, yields 6534.59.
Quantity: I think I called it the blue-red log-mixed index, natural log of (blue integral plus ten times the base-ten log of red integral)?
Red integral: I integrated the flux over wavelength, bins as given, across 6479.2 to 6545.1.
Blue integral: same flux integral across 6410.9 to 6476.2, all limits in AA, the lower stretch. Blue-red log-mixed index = 6.537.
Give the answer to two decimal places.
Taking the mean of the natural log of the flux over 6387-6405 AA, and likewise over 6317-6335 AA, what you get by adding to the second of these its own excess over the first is 2.22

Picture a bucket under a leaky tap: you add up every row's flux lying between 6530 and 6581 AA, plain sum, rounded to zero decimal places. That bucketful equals 170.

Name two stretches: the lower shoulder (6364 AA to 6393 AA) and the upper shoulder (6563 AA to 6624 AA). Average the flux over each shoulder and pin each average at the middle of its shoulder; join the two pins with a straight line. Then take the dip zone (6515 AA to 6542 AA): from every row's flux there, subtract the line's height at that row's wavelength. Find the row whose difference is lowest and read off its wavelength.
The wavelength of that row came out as 6522.56 AA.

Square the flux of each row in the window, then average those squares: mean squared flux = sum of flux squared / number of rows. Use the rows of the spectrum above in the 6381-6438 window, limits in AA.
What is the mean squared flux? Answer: 101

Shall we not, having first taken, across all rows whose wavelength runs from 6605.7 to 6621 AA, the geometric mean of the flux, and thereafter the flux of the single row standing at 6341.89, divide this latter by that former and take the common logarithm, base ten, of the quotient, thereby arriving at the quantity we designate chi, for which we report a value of 0.013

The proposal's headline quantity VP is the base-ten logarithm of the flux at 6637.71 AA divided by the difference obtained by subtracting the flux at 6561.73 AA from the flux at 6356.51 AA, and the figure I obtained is 1.1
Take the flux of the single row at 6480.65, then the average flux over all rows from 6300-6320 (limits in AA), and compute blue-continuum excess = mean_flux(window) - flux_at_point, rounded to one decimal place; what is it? -0.2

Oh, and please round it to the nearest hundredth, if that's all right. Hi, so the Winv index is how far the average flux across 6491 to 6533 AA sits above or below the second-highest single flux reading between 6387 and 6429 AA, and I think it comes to -0.29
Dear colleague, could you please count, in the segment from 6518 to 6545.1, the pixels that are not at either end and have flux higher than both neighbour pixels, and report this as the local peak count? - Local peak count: 2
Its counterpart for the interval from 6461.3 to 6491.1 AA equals 1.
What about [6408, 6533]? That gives 5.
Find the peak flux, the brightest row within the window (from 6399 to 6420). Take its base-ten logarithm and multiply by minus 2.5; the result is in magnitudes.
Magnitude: -2.54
